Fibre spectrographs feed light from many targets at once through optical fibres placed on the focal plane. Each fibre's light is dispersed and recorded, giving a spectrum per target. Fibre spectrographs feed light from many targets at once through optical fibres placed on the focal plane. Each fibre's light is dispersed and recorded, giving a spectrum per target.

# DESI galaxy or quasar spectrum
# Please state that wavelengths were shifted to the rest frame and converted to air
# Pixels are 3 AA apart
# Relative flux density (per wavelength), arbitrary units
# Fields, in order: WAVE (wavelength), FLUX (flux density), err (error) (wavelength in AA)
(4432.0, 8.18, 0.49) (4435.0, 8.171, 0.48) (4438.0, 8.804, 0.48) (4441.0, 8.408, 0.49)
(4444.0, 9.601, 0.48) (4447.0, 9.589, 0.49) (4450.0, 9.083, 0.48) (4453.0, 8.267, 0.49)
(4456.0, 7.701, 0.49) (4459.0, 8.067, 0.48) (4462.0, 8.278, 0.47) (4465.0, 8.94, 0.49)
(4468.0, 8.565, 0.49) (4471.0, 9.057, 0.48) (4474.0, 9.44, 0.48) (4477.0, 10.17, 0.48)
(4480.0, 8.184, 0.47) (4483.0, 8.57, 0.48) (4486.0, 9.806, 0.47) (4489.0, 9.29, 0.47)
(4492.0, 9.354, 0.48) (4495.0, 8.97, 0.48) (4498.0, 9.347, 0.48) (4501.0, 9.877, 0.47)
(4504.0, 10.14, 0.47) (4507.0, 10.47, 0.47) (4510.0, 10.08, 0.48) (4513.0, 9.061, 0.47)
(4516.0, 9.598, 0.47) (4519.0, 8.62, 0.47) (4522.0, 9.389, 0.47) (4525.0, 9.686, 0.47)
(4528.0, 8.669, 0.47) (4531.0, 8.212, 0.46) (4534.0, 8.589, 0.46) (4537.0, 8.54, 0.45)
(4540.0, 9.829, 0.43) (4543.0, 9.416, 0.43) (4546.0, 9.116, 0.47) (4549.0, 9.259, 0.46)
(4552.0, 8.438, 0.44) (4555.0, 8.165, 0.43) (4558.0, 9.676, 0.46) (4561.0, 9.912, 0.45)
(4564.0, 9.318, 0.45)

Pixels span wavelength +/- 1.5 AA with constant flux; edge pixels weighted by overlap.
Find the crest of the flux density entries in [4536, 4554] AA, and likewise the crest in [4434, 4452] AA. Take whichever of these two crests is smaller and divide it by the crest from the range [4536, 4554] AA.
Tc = 0.98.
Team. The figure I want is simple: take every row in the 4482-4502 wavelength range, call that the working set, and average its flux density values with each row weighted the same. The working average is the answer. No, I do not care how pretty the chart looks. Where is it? 9.3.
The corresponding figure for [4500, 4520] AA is 9.7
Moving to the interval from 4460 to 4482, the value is 8.9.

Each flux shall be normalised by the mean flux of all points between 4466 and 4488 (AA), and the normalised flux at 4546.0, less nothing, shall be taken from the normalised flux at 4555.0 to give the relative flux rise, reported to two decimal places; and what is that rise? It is -0.10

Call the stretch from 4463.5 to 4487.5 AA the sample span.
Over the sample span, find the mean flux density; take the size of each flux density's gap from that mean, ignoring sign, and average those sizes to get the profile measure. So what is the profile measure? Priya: 0.54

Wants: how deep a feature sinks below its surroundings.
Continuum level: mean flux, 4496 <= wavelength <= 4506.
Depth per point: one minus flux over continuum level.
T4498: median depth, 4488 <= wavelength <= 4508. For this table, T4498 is 0.044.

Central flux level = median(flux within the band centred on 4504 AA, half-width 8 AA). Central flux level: 10.08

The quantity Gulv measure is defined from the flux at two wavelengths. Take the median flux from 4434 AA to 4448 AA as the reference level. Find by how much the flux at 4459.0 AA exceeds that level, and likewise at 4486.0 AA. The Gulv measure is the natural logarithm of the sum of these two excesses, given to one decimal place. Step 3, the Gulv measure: -1.3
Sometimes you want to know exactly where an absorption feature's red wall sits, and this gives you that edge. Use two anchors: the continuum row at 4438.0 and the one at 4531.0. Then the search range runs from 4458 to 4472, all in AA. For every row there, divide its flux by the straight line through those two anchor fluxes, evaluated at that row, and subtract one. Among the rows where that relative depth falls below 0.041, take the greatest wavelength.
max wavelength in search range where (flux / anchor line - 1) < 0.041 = 4468.0 AA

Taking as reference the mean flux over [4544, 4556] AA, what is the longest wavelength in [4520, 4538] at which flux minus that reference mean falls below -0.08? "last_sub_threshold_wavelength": 4537.0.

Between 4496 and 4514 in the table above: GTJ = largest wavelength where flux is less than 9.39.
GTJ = 4513.0 AA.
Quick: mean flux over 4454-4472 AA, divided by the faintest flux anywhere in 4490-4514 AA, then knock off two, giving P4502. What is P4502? -1.06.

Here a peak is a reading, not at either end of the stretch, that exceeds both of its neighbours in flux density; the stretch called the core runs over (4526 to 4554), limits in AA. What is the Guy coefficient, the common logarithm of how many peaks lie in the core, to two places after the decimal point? 0.48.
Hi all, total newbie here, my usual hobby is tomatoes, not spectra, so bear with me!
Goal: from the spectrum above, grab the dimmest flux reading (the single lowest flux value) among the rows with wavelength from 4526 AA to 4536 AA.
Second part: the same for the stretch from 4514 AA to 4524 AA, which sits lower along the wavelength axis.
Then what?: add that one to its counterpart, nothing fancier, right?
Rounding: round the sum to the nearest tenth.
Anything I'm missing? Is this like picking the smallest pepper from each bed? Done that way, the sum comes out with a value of 16.8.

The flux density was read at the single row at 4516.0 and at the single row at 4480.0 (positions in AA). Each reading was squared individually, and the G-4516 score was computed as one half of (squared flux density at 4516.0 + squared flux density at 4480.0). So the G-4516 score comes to 80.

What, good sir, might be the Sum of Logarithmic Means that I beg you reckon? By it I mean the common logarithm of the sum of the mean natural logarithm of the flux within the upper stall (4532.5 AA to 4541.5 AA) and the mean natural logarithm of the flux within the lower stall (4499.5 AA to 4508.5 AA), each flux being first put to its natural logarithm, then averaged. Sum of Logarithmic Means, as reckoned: 0.654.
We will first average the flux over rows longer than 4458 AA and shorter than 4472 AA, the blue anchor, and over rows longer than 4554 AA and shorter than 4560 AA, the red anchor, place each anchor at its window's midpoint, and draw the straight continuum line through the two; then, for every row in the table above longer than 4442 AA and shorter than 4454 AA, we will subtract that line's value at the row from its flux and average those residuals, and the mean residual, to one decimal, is 0.6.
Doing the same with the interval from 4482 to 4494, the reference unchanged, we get 0.6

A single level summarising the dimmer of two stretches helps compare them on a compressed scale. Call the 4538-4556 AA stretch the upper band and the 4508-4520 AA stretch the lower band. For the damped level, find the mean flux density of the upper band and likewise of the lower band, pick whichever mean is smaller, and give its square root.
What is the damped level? 3.01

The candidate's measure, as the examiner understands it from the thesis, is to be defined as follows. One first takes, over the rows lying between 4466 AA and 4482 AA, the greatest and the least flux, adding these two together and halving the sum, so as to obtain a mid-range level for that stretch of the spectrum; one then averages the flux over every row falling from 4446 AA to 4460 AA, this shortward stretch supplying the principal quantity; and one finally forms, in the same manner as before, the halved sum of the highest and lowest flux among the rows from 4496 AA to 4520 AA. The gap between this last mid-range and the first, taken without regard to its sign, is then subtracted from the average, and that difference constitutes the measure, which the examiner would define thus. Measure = 8.2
